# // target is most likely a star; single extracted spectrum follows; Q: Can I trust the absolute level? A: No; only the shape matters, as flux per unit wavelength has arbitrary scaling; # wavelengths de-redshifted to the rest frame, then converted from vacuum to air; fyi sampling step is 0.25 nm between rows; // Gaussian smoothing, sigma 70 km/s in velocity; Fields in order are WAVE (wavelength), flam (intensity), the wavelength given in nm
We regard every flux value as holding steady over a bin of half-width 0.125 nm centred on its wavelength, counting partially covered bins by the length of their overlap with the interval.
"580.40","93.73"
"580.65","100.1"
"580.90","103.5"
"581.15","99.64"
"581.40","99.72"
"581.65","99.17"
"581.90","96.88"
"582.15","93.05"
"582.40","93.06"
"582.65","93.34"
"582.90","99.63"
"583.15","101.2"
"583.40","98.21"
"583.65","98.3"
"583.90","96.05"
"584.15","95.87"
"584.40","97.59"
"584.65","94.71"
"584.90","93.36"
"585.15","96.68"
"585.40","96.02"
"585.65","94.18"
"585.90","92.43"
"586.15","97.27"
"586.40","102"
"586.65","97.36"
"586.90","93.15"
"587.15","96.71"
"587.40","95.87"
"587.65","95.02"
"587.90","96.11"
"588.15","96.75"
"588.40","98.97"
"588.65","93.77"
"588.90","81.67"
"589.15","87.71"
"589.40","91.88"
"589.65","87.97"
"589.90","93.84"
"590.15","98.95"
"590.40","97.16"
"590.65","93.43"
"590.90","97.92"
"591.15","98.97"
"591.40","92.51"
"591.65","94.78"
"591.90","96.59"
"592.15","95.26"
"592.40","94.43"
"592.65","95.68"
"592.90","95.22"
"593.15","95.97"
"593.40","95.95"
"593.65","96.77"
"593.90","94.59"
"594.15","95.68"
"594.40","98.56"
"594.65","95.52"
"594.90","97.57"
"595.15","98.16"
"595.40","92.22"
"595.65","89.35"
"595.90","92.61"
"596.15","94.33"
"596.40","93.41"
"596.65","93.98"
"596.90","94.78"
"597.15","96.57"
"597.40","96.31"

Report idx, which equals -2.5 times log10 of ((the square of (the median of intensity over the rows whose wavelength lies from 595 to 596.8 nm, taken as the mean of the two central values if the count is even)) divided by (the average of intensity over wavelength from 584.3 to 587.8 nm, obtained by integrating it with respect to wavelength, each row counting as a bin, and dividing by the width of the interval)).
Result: -4.90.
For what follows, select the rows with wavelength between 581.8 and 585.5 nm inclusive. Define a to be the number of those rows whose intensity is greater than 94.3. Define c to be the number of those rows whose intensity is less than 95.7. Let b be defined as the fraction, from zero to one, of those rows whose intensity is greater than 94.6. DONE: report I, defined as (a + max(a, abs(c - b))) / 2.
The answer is 11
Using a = 11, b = 0.73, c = 5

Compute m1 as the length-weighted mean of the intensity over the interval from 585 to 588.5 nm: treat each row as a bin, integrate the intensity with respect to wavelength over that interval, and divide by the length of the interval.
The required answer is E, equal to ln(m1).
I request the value 4.57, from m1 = 96.3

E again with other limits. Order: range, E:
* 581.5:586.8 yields 4.57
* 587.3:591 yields 4.54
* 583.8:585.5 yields 4.56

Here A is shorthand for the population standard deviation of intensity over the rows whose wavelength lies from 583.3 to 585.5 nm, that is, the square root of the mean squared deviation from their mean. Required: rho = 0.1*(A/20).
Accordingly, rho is 0.008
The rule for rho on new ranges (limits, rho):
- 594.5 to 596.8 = 0.013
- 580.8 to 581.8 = 0.009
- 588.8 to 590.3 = 0.027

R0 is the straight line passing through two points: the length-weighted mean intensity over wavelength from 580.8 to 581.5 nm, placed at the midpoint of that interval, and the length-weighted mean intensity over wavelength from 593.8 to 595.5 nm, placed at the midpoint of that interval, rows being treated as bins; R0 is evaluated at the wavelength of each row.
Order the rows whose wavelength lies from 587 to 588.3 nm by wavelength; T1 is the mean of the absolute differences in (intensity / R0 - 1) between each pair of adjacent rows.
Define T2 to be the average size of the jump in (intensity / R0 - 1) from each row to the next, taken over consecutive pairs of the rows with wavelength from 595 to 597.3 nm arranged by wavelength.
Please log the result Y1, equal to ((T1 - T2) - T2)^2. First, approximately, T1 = 0.009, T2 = 0.024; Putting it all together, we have 0.0015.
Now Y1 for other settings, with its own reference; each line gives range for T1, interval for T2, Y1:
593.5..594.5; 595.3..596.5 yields 0.0006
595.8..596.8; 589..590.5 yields 0.0055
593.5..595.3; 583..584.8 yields 0.0002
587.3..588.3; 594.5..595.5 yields 0.0026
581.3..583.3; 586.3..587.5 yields 0.0020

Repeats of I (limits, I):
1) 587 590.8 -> 8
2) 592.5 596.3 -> 12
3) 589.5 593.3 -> 11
